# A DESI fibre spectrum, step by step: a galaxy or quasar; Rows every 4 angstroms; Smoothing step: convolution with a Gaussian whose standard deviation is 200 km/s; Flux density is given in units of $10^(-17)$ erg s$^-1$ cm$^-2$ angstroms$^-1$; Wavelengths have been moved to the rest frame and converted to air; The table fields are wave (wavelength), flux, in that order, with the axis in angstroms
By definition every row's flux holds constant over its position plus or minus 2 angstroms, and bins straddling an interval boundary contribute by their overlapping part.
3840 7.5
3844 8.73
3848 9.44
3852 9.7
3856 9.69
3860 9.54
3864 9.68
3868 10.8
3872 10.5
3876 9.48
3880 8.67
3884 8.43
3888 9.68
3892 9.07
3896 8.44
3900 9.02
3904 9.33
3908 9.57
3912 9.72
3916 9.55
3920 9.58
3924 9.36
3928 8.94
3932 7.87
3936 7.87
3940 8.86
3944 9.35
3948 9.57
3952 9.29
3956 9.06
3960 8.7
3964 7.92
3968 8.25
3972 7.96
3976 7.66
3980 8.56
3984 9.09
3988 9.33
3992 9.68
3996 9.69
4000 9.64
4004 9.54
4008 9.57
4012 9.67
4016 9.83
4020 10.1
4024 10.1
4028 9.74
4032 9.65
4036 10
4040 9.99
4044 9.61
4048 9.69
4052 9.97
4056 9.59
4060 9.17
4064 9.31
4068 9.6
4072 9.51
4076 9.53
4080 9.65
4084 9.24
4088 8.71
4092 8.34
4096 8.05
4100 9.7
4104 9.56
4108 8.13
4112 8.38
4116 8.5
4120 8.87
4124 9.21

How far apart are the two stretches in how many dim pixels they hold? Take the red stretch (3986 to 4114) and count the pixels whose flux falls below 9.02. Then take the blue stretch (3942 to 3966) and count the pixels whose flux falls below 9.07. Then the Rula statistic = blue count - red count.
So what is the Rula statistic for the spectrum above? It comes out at -2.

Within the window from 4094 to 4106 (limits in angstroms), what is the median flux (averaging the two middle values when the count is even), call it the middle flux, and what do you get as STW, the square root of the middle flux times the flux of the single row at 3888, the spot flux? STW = 9.62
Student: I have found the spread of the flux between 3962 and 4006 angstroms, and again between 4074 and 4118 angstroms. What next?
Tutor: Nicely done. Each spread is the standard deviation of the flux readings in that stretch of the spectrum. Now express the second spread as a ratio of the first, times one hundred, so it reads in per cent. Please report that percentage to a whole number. 82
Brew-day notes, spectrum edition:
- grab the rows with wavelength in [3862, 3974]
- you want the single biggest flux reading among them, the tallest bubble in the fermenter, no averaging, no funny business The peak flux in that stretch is 10.8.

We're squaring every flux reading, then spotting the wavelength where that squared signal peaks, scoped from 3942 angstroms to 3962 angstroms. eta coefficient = 3948 angstroms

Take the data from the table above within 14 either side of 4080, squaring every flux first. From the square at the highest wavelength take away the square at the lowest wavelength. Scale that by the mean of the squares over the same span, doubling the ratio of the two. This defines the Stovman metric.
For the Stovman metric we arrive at -0.5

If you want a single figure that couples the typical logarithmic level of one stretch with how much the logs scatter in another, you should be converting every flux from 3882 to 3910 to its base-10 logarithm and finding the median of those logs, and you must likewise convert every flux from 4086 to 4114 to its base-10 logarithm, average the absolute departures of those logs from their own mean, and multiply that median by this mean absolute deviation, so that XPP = 0.025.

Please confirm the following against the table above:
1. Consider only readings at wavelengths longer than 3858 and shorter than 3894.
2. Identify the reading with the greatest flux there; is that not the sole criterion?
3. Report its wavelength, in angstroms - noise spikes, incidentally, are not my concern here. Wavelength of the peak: 3868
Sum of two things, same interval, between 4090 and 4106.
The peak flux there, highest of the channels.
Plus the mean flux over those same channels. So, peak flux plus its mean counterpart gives 18.6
